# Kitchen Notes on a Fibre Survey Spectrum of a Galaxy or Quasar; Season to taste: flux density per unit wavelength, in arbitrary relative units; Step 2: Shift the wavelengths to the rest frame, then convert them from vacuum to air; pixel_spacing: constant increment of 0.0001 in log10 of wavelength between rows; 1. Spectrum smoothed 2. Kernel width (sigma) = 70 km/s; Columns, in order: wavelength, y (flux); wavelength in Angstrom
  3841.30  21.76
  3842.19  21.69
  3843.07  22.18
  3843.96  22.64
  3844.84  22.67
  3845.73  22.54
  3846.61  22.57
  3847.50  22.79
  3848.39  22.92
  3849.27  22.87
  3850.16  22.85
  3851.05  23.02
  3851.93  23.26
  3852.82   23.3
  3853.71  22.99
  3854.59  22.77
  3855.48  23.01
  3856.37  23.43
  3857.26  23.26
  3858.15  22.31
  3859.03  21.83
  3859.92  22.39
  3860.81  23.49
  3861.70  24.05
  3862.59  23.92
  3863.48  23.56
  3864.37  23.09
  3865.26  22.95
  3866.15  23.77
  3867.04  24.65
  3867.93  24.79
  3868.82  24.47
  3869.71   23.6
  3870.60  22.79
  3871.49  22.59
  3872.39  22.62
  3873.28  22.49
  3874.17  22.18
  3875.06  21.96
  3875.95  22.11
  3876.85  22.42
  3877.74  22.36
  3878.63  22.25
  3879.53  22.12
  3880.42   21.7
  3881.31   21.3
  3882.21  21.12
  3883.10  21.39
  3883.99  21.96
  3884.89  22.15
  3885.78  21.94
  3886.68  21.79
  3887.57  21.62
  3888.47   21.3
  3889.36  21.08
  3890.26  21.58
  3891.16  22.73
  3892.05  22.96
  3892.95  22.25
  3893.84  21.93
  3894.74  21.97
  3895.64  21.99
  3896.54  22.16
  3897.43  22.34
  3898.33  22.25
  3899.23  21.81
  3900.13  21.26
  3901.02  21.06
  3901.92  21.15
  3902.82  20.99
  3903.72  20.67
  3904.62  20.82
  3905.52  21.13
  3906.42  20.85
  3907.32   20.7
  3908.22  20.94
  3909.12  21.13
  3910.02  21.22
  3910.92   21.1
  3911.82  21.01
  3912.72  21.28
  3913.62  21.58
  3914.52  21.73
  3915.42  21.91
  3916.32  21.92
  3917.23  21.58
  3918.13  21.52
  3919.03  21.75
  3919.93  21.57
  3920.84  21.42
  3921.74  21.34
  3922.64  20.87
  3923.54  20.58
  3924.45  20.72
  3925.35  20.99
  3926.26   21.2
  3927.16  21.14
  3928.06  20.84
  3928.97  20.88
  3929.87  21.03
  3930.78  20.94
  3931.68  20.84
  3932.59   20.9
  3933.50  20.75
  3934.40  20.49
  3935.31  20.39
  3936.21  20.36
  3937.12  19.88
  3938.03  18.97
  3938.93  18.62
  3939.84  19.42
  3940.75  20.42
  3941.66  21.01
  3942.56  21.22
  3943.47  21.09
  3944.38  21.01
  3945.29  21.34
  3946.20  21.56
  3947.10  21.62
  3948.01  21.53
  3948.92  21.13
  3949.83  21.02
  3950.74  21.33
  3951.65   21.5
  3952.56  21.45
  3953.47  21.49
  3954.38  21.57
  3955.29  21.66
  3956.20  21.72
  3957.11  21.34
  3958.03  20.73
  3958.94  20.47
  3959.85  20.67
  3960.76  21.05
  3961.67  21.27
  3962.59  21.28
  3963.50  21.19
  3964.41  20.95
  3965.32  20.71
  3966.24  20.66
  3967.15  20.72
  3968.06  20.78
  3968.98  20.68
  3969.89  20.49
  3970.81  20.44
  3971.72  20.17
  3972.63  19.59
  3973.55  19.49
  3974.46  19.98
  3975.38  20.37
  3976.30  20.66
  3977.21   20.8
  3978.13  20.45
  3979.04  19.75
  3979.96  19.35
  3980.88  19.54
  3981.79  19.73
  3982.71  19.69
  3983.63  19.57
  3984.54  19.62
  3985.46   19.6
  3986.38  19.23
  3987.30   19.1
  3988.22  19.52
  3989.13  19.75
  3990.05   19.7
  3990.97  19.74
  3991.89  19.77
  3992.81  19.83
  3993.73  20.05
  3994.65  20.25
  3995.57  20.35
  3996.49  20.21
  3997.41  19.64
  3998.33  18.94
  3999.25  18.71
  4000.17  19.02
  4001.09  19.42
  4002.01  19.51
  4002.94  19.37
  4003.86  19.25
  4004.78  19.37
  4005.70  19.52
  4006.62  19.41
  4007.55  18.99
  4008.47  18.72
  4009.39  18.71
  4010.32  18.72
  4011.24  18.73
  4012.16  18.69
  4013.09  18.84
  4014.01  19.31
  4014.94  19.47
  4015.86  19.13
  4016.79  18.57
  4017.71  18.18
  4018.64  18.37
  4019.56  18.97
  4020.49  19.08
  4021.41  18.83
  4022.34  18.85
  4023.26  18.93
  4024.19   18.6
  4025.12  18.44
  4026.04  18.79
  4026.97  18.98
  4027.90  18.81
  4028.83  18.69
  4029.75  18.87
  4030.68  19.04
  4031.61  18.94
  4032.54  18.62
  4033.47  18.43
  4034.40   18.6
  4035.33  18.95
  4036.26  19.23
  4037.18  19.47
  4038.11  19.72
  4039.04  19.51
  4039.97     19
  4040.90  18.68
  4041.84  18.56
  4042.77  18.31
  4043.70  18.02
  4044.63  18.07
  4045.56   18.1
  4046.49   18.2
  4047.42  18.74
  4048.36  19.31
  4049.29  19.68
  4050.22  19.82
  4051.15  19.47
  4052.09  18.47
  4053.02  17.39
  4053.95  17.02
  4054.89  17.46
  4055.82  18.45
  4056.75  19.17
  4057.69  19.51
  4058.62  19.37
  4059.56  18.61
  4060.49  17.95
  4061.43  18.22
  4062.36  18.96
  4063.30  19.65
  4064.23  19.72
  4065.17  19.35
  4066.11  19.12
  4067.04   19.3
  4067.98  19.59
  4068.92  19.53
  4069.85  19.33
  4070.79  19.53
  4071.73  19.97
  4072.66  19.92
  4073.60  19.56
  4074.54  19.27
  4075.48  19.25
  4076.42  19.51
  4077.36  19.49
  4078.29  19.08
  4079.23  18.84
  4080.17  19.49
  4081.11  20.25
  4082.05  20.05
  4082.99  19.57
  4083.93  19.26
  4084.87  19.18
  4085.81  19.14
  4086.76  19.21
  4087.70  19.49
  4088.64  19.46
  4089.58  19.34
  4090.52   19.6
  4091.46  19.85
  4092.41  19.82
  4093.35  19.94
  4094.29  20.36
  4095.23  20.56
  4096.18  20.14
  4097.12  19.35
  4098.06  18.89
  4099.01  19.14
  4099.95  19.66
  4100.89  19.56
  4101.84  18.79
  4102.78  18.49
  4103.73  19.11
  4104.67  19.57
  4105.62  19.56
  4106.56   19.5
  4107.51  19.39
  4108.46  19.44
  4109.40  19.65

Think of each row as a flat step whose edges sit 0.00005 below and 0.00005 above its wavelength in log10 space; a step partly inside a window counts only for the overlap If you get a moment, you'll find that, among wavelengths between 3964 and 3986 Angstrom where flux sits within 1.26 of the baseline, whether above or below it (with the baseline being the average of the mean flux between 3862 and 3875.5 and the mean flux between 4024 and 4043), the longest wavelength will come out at 3978.13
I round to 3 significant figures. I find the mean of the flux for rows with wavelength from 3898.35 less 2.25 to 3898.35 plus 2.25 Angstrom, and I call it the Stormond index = 22.0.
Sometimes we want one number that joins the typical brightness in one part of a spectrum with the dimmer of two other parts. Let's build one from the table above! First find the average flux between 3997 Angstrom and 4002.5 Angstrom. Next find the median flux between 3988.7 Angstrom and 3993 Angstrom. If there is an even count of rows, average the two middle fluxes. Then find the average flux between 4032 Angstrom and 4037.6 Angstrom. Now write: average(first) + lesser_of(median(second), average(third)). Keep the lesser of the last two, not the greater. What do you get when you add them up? 38.1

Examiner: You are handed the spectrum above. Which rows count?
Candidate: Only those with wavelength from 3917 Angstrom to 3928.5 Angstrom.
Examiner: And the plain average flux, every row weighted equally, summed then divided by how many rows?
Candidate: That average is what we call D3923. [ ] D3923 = 21.2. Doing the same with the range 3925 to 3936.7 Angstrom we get 20.8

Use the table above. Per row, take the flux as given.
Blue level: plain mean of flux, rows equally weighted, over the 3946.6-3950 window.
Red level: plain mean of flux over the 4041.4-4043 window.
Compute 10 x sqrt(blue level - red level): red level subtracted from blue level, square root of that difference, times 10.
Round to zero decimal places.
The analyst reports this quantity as 17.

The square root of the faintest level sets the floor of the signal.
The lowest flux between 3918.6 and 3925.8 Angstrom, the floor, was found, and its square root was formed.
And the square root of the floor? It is 4.54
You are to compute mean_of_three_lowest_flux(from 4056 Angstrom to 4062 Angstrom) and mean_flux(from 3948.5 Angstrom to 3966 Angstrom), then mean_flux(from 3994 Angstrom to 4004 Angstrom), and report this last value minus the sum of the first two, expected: -19.9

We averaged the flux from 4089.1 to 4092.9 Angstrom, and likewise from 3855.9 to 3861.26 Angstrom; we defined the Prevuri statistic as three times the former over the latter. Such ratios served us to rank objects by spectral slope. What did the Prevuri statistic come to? 2.59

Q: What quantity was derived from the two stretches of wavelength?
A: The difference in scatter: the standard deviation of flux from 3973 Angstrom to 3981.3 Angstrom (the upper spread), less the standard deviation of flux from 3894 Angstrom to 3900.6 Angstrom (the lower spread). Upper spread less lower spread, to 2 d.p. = 0.18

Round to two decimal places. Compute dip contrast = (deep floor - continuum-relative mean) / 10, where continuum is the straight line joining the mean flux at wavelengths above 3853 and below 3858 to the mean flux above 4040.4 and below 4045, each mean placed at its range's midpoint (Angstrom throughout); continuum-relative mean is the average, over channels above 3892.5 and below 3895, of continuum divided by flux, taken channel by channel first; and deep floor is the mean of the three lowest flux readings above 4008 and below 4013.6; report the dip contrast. 1.77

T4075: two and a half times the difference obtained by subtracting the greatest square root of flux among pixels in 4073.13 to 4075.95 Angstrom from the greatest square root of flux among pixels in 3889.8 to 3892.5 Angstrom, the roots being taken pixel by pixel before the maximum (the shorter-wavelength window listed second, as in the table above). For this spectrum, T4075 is 0.92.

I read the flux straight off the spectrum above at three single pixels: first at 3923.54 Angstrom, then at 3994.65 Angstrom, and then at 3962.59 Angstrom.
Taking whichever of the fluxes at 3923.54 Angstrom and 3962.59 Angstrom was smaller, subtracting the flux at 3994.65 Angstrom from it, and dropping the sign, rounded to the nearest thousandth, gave 0.330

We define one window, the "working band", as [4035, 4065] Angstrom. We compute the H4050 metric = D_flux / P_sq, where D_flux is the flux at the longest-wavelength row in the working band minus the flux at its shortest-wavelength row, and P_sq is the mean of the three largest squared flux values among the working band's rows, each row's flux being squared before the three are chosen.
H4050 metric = 0.0020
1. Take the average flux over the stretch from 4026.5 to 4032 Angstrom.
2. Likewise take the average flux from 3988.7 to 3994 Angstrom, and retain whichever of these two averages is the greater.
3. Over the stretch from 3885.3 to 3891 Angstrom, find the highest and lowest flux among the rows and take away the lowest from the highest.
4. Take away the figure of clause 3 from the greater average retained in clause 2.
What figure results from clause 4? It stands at 18.9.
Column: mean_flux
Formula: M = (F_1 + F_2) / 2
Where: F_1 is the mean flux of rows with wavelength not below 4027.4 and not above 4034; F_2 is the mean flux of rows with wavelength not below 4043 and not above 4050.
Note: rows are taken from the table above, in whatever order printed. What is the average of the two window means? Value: 18.7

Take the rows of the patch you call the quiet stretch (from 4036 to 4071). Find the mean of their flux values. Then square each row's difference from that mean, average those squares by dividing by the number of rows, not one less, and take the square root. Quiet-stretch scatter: 0.73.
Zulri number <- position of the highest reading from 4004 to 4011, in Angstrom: 4005.70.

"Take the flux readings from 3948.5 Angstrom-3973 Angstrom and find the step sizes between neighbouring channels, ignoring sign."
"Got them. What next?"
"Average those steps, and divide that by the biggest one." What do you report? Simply 0.31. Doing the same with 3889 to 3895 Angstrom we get 0.43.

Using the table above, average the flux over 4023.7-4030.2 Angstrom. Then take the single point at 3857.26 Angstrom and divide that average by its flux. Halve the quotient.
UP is 0.40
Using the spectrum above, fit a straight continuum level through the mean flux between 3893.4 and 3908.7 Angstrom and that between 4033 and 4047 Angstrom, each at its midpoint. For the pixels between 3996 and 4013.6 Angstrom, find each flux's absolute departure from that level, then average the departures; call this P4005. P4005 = 0.36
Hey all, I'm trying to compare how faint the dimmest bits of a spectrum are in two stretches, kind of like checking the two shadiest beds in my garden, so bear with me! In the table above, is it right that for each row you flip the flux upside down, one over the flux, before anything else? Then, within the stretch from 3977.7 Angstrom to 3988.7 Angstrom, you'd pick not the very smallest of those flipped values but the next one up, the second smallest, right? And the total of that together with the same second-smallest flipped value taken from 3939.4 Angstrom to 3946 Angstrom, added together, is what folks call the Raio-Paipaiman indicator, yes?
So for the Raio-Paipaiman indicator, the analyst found 0.098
